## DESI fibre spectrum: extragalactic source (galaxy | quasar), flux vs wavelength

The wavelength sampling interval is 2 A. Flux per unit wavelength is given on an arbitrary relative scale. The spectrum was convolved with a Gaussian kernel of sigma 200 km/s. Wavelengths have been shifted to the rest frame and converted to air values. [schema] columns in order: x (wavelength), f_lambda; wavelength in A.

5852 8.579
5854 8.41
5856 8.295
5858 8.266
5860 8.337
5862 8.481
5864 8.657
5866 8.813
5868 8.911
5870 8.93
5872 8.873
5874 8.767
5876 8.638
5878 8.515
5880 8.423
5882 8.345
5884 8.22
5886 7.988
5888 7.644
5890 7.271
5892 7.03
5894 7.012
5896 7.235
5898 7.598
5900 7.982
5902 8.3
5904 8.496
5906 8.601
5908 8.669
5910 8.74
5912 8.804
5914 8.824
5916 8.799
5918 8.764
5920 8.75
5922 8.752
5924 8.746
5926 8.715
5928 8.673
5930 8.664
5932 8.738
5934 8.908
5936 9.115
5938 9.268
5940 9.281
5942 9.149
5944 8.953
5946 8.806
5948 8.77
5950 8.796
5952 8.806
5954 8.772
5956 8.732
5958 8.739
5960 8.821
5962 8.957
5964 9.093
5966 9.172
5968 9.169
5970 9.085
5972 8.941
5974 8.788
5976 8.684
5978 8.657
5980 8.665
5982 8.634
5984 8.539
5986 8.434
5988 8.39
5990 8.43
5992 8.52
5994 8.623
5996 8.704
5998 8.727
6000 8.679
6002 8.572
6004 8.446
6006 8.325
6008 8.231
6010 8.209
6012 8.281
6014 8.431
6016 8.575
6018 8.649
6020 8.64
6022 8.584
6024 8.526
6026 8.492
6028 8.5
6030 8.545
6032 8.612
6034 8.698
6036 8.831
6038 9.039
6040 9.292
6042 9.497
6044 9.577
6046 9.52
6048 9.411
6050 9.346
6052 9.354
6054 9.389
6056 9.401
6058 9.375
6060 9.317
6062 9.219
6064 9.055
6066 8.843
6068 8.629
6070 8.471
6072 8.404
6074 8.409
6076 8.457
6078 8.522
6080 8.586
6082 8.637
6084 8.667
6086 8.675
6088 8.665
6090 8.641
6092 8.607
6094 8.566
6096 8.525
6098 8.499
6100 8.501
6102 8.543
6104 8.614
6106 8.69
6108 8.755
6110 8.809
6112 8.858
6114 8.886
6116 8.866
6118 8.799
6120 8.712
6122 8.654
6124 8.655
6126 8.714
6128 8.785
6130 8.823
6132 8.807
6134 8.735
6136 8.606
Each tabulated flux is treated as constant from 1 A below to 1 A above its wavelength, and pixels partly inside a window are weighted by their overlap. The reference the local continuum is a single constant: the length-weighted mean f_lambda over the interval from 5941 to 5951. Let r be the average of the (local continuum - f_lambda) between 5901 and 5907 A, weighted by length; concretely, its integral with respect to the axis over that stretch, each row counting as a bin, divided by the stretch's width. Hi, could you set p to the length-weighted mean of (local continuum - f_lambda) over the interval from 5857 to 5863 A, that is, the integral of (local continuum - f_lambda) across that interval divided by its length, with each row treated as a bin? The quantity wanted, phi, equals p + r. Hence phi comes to 1.0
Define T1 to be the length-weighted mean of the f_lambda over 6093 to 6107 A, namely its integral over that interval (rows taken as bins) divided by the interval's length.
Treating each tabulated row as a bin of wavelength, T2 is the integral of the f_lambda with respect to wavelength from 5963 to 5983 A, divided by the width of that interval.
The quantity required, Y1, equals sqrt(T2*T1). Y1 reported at 8.72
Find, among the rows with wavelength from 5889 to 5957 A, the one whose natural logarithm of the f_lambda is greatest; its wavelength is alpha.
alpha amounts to 5940 A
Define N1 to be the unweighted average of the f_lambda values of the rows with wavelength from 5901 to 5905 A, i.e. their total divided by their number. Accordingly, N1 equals 8.4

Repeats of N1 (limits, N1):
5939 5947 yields 9.0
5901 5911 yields 8.6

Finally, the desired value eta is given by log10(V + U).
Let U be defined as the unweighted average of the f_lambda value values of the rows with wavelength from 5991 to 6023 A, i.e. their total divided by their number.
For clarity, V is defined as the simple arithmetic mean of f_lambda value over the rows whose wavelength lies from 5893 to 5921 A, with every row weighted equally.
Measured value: 1.23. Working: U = 8.5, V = 8.33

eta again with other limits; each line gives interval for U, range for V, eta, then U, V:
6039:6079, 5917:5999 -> 1.25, 9.1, 8.80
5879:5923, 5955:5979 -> 1.23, 8.2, 8.90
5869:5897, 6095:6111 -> 1.22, 8.1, 8.62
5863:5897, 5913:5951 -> 1.23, 8.2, 8.87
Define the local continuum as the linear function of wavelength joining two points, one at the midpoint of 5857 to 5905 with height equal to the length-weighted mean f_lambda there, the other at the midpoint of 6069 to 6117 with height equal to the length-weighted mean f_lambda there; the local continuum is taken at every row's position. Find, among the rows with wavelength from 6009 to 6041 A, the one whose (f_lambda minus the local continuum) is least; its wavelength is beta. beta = 6010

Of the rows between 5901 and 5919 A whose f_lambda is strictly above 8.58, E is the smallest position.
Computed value 5906 A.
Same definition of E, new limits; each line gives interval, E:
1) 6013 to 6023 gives 6018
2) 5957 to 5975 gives 5958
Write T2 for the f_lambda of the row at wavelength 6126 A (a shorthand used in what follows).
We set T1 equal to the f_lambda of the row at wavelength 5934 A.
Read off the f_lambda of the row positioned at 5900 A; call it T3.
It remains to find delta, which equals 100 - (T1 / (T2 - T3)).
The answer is 88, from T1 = 8.908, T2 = 8.714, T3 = 7.982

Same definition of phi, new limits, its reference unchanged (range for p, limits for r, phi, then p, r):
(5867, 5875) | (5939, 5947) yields -0.1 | 0.0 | -0.2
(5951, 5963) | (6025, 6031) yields 0.5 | 0.1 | 0.4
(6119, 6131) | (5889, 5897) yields 1.9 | 0.2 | 1.8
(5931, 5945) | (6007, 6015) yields 0.4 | -0.2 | 0.6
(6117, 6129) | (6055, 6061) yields -0.3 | 0.2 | -0.5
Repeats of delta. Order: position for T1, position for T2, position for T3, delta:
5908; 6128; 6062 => 120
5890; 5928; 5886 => 89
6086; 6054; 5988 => 91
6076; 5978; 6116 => 140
